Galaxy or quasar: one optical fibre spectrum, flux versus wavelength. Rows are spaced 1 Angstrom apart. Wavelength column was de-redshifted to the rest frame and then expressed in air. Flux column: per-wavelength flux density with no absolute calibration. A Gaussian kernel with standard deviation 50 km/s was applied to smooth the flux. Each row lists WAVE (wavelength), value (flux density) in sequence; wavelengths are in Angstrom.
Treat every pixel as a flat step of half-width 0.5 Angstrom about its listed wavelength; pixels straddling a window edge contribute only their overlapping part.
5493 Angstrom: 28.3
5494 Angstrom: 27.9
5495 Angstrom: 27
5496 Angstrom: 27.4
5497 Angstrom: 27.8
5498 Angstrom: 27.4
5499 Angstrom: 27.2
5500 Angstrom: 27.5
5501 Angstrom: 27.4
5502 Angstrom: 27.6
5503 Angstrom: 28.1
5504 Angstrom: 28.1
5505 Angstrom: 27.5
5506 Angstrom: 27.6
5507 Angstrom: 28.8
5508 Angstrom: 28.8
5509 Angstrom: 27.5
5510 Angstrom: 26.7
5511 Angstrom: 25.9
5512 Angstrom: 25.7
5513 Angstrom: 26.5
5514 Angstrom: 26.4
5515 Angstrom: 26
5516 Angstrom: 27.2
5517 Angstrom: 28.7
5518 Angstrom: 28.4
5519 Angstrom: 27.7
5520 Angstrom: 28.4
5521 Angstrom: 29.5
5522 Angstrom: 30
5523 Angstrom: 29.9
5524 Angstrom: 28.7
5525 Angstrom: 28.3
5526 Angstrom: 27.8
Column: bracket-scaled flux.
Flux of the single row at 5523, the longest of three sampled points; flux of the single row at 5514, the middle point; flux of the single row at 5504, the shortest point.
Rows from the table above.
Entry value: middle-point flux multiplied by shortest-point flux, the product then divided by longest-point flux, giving 25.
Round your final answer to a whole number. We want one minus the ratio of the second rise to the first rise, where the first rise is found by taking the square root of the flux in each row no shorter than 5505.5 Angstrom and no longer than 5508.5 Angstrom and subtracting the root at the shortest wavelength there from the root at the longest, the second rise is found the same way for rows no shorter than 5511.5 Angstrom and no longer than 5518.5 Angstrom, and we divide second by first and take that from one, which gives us -1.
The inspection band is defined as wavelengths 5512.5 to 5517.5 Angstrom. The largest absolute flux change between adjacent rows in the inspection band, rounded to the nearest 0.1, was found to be 1.5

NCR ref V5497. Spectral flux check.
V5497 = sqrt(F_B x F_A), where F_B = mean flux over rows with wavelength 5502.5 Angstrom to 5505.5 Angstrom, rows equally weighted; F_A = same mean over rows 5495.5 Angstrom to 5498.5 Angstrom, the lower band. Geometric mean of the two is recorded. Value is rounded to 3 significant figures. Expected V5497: 27.7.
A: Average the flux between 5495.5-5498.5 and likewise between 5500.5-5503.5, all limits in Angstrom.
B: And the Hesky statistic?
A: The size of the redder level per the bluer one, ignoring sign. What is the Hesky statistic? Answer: 1.01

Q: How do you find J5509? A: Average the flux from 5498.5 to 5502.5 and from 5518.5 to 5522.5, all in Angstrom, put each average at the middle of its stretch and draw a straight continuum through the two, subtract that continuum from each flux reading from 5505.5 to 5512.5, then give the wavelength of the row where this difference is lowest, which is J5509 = 5512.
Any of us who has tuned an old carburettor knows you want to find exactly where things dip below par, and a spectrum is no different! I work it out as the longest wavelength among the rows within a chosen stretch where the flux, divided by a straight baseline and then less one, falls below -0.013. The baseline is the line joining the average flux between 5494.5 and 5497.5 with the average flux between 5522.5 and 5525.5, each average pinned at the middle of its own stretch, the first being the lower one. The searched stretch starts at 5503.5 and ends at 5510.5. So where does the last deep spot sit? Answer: 5510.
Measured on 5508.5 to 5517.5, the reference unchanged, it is 5516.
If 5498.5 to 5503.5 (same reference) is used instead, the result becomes 5499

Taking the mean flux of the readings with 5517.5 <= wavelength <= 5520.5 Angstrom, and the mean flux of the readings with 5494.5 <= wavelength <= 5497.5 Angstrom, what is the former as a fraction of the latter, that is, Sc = 1.03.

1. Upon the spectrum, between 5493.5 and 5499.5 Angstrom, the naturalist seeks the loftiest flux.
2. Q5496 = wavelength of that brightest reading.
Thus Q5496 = 5494 Angstrom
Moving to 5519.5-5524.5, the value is 5522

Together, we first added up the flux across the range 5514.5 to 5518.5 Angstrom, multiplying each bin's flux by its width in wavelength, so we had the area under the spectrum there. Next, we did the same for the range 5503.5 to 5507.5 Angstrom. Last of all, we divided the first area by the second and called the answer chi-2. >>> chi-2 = 1.0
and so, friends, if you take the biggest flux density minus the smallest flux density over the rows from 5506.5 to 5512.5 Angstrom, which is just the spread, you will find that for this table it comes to 3.1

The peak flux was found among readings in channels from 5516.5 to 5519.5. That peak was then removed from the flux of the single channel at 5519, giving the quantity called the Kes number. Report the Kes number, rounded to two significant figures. -1.0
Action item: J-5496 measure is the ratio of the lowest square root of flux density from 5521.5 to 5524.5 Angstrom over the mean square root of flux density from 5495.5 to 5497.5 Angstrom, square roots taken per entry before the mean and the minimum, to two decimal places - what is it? 1.02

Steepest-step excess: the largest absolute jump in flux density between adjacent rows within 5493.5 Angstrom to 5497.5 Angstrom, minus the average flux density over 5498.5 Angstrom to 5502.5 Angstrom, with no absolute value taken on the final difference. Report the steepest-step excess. -26.5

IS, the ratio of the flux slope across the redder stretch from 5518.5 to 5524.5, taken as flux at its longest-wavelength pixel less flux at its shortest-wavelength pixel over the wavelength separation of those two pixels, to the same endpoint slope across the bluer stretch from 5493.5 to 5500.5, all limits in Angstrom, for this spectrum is -3.0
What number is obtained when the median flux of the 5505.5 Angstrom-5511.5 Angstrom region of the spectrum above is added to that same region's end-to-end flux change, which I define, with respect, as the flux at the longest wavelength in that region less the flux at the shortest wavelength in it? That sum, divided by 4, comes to 6.46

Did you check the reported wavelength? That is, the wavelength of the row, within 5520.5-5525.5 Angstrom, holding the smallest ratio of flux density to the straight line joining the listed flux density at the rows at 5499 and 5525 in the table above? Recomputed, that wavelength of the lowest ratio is 5525 Angstrom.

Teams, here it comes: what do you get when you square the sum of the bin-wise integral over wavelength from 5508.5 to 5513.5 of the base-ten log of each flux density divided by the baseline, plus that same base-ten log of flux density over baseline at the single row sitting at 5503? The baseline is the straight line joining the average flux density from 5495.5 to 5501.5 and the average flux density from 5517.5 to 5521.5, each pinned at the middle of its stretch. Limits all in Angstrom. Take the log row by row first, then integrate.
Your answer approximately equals 0.0150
